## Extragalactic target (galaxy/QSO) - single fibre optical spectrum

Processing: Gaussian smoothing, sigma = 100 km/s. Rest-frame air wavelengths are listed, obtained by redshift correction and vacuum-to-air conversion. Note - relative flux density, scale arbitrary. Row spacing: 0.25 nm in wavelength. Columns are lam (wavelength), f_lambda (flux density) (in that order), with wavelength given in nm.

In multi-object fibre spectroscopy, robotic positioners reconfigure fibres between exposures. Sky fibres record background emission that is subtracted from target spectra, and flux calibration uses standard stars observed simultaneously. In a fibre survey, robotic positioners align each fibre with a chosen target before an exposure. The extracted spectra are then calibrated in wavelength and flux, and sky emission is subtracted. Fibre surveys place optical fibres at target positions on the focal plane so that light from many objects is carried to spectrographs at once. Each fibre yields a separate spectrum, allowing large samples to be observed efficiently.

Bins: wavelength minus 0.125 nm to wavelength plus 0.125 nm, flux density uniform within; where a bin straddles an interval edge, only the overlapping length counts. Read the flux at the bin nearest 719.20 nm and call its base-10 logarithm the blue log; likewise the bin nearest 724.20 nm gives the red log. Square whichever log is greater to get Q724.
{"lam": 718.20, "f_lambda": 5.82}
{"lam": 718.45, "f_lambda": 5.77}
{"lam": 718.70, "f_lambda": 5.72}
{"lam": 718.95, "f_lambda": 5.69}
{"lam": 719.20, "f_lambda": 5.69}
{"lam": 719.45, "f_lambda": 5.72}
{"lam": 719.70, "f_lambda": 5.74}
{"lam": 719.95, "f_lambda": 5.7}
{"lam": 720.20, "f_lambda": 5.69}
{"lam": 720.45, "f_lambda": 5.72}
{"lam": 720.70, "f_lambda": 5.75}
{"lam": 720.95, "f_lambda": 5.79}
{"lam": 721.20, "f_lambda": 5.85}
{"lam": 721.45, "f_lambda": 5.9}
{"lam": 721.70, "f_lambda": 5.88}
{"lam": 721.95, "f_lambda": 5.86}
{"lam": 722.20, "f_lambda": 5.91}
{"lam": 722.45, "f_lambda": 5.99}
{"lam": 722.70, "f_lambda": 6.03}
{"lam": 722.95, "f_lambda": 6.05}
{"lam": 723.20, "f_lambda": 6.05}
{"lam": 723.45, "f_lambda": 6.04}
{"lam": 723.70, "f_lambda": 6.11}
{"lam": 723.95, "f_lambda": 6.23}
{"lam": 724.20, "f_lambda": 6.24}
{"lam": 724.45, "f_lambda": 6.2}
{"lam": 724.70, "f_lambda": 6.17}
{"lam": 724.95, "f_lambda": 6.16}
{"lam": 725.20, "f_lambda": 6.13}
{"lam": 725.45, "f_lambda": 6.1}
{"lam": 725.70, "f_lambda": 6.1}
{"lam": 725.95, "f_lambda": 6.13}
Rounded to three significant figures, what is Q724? 0.632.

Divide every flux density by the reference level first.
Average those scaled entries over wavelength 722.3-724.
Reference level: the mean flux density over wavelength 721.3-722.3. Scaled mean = 1.03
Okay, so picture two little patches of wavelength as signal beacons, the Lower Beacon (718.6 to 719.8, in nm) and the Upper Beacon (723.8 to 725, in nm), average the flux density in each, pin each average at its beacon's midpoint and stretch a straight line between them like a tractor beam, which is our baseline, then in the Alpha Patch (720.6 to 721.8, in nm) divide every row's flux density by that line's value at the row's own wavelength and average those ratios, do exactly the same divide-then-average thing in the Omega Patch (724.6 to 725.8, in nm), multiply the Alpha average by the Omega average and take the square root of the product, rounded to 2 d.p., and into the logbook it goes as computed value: 0.98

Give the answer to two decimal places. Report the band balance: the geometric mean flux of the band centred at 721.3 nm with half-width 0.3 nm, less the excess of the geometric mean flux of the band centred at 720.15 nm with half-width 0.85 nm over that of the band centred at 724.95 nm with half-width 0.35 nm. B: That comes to 6.30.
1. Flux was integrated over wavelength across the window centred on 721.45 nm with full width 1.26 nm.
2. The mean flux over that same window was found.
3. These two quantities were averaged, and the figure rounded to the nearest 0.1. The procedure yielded 6.6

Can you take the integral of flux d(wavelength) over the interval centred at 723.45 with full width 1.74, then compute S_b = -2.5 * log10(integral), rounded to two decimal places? -2.57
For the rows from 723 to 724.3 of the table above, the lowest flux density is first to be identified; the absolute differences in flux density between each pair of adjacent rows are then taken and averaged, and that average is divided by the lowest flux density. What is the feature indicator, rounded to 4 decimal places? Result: 0.0087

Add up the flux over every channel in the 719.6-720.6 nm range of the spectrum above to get 23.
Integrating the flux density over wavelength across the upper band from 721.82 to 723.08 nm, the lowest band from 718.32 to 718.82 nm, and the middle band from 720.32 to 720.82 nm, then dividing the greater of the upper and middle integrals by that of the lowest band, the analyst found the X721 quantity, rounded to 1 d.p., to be 2.6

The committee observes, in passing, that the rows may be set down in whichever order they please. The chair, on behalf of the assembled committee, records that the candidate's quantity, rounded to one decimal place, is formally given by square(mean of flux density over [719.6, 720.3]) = 32.6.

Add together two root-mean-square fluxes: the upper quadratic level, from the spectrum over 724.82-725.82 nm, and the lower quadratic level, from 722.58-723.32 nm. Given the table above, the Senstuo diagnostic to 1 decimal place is 12.2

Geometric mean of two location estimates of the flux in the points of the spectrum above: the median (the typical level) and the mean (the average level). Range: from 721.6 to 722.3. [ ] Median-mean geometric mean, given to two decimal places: 5.88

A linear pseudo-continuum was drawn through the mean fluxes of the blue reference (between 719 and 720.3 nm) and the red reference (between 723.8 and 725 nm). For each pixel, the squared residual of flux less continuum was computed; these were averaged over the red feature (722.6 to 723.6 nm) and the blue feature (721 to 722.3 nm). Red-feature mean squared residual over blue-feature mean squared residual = 0.4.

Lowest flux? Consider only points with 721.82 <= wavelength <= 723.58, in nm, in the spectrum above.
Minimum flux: 5.86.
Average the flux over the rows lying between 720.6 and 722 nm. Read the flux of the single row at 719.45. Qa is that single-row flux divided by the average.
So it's 0.980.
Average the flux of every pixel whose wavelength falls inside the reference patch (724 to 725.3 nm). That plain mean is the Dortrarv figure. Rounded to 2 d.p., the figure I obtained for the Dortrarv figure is 6.18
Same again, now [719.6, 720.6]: 5.71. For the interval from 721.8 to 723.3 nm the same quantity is 5.98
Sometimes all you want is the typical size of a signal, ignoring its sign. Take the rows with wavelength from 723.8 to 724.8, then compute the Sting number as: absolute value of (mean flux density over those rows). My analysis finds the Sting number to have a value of 6.2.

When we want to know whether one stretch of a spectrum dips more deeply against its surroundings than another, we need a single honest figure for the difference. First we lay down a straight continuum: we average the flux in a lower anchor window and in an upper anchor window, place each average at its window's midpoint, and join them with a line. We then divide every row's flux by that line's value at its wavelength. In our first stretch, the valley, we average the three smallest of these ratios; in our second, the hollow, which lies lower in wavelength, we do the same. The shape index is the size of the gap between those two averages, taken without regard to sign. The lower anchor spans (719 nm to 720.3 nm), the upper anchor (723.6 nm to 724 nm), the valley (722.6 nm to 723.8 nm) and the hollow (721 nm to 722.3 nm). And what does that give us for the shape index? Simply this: 0.003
